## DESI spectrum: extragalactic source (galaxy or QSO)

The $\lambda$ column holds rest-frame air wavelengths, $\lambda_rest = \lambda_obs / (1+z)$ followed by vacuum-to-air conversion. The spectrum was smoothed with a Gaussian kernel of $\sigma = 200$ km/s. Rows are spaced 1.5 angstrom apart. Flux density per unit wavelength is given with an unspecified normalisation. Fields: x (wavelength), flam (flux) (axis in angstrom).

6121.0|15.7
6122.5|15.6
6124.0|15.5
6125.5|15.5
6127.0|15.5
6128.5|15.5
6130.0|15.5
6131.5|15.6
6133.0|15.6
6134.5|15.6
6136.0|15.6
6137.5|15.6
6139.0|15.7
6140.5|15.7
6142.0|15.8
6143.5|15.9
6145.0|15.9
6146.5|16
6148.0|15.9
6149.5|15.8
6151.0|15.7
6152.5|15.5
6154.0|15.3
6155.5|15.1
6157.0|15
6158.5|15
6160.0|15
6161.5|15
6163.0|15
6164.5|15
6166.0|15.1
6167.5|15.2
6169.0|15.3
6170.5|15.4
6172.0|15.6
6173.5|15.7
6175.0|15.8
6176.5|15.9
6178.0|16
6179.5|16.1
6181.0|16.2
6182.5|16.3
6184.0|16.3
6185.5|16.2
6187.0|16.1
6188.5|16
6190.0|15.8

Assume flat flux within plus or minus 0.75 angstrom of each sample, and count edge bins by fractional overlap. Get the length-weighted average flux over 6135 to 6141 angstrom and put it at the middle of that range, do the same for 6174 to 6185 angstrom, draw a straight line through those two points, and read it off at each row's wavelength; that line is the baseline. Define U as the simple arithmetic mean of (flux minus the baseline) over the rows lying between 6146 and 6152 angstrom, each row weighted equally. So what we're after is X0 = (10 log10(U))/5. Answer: -2.1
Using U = 0.09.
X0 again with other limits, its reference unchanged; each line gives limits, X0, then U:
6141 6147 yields -1.4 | 0.19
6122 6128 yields -3.5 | 0.02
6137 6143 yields -2.9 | 0.04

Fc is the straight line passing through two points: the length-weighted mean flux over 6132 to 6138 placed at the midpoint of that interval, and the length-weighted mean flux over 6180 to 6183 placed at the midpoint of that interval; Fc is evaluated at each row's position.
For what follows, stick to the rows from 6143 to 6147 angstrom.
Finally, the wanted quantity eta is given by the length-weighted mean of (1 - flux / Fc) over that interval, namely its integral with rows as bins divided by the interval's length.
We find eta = -0.012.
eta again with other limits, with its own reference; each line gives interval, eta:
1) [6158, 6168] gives 0.059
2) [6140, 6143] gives -0.005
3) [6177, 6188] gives 0.005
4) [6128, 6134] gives -0.001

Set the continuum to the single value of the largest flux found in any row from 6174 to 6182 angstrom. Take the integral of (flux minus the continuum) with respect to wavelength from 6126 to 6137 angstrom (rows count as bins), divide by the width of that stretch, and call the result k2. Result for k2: -0.64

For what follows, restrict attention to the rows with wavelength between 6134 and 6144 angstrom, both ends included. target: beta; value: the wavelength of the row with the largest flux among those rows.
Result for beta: 6143.5 angstrom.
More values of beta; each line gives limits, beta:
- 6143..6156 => 6146.5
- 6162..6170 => 6169.0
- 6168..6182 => 6181.0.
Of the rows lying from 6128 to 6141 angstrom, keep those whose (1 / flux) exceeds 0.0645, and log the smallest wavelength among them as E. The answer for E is 6128.5 angstrom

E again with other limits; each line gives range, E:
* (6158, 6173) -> 6158.5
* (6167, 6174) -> 6167.5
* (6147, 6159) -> 6152.5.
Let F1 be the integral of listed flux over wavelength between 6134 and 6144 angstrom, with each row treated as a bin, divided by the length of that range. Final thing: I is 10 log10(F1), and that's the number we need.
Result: 12.0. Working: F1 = 15.7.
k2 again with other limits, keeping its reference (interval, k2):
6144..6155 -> -0.48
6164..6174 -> -0.87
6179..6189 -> -0.02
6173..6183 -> -0.20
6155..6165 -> -1.19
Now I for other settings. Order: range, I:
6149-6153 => 12.0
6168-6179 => 12.0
